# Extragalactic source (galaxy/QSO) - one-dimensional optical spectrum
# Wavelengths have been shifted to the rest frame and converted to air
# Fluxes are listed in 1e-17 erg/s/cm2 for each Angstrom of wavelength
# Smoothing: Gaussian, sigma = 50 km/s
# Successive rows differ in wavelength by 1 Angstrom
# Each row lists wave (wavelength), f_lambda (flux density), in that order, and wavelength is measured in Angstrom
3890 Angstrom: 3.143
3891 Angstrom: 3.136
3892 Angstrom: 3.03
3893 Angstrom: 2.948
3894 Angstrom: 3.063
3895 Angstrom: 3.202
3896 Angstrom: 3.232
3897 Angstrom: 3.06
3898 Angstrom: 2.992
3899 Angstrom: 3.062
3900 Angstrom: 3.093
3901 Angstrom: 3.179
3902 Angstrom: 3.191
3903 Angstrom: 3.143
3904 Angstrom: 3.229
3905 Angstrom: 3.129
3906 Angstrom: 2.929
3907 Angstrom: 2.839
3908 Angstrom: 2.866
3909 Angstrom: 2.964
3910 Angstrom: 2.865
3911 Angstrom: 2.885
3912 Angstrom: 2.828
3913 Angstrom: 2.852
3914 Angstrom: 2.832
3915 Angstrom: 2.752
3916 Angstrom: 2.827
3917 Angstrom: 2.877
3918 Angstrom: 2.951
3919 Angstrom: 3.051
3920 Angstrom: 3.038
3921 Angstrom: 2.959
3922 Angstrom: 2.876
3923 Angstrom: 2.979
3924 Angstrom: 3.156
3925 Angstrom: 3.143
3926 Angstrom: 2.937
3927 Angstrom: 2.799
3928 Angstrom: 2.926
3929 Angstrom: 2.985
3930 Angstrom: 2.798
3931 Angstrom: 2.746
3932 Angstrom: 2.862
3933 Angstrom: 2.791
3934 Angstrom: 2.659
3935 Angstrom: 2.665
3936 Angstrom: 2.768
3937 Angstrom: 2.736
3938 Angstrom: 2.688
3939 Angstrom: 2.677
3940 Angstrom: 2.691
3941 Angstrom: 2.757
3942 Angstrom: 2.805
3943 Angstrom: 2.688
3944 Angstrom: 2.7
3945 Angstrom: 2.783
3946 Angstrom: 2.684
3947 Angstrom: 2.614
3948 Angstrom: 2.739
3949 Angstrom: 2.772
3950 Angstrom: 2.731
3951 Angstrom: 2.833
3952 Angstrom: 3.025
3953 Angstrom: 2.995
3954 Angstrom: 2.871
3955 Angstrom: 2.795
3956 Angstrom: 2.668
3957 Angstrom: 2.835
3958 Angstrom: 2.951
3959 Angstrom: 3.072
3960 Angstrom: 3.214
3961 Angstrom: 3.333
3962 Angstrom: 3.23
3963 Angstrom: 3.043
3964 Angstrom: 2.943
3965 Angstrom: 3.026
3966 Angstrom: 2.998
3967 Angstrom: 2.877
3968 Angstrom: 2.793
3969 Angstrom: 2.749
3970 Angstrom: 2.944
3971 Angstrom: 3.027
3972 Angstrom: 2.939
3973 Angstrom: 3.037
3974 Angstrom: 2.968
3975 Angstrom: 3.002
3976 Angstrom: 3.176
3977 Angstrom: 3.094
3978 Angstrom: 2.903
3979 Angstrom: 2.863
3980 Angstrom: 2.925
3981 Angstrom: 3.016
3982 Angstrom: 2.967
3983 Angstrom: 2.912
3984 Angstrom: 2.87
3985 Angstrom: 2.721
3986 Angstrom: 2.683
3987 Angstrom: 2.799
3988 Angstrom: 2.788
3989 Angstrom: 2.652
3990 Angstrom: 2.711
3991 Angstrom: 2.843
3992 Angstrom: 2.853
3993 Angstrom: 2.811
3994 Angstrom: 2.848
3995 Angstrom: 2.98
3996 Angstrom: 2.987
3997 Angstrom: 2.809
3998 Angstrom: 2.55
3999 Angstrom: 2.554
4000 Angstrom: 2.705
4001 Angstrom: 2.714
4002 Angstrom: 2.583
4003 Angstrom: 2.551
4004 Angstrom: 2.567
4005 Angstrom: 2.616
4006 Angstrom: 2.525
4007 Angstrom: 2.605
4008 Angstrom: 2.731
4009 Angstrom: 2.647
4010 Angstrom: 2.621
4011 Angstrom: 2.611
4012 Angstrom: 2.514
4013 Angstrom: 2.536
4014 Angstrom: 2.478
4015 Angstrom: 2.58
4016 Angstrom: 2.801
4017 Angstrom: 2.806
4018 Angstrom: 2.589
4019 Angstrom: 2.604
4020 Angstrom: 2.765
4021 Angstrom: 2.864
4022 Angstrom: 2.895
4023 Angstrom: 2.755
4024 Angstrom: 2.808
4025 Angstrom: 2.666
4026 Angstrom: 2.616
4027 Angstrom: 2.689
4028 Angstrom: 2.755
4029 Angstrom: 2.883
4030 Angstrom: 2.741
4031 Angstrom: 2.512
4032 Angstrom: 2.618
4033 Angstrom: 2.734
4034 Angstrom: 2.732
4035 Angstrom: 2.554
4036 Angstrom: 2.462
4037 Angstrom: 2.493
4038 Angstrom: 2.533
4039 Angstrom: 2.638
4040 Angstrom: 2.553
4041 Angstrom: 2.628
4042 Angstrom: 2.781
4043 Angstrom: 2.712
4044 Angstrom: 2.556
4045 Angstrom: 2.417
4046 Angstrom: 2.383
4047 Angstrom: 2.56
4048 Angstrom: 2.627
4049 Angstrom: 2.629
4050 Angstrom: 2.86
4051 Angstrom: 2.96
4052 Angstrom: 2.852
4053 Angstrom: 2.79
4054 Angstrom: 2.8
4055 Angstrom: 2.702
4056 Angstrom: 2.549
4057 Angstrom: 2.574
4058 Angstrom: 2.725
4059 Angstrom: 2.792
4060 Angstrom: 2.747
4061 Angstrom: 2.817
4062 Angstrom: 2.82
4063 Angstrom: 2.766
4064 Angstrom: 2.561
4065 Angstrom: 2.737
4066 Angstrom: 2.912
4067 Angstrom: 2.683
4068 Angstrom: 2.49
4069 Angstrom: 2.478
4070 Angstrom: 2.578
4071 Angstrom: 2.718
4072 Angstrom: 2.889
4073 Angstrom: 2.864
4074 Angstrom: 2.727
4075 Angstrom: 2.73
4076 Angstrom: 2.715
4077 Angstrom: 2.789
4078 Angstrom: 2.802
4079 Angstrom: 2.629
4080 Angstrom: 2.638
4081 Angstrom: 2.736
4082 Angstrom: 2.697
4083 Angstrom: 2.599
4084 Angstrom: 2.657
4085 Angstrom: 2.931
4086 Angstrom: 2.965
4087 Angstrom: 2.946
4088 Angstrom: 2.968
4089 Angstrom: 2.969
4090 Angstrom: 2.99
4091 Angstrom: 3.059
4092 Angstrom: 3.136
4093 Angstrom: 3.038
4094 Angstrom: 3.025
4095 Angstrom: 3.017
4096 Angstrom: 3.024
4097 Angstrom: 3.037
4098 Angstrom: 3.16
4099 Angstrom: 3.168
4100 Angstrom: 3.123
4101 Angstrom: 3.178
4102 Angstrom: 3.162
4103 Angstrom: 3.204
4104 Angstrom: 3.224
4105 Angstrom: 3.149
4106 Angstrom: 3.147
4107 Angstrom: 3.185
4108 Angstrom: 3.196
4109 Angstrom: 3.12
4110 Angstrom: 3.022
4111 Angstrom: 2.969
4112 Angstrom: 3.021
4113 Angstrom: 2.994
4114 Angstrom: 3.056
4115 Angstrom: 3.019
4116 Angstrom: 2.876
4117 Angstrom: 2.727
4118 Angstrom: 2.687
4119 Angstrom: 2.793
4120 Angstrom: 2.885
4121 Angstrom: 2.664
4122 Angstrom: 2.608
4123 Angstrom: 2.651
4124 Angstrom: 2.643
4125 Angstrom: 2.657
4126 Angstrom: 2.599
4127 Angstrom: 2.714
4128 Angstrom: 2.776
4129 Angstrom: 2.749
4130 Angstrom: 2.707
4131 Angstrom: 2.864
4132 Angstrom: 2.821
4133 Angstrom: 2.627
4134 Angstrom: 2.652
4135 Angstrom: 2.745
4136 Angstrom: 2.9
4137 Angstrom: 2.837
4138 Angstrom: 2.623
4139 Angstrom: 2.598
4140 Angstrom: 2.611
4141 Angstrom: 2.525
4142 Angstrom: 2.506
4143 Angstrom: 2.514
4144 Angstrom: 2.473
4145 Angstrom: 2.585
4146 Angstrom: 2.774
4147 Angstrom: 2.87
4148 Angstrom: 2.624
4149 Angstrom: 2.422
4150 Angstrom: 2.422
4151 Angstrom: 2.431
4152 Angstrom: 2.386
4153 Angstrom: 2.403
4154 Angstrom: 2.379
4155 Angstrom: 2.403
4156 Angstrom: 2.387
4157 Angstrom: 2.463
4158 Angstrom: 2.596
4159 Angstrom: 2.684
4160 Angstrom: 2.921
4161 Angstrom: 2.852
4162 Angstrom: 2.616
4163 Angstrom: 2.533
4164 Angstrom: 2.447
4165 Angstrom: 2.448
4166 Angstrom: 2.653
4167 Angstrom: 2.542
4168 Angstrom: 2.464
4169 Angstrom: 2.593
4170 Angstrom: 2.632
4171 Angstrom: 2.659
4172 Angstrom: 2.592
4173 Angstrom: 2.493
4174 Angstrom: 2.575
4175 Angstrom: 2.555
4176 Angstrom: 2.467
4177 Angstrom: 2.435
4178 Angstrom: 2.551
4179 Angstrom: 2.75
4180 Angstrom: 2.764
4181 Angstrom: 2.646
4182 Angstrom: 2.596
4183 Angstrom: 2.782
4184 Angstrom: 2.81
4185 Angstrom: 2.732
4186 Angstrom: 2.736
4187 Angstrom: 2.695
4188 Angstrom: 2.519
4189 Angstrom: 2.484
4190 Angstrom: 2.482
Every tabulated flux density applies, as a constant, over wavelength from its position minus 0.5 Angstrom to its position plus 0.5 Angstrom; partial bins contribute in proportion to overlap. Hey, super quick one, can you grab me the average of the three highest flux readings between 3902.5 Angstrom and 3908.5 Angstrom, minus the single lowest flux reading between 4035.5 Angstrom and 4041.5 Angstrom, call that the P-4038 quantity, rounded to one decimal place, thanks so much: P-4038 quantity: 0.7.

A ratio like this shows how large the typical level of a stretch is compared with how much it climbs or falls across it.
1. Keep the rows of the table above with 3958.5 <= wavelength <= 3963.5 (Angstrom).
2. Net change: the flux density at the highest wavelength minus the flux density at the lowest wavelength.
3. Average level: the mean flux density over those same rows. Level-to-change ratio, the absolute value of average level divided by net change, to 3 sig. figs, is 110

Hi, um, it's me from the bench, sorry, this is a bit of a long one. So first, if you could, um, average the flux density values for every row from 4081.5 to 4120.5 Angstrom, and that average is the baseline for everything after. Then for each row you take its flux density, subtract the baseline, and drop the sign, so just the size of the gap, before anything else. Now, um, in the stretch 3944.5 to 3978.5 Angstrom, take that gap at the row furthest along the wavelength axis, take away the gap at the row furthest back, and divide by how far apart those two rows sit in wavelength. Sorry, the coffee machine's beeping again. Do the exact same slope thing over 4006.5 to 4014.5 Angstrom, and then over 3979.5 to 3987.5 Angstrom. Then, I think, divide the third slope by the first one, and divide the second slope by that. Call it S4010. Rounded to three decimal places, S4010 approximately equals -0.004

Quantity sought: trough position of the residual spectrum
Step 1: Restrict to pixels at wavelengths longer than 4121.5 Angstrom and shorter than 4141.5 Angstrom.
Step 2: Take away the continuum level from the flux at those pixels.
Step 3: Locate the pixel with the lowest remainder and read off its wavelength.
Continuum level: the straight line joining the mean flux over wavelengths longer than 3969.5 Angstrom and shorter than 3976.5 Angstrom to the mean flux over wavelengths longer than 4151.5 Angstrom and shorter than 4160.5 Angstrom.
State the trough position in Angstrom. 4141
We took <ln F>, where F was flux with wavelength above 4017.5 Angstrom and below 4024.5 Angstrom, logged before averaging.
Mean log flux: 1.01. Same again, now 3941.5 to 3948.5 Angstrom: 1.00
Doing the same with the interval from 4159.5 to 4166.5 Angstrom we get 0.97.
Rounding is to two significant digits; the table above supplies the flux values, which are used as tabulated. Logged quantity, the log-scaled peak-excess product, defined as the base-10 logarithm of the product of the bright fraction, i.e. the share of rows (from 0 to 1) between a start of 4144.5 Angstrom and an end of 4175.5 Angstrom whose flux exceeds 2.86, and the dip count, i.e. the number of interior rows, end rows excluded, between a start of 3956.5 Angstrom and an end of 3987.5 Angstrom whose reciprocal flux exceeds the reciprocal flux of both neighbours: -0.41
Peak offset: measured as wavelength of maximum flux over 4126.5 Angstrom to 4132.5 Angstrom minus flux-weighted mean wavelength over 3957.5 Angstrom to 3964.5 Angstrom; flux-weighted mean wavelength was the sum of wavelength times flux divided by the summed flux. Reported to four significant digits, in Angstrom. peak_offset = 170.0 Angstrom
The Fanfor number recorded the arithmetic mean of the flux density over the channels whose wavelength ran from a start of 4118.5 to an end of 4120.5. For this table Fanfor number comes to 2.84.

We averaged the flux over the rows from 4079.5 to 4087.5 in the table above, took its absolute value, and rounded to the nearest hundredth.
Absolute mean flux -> 2.77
